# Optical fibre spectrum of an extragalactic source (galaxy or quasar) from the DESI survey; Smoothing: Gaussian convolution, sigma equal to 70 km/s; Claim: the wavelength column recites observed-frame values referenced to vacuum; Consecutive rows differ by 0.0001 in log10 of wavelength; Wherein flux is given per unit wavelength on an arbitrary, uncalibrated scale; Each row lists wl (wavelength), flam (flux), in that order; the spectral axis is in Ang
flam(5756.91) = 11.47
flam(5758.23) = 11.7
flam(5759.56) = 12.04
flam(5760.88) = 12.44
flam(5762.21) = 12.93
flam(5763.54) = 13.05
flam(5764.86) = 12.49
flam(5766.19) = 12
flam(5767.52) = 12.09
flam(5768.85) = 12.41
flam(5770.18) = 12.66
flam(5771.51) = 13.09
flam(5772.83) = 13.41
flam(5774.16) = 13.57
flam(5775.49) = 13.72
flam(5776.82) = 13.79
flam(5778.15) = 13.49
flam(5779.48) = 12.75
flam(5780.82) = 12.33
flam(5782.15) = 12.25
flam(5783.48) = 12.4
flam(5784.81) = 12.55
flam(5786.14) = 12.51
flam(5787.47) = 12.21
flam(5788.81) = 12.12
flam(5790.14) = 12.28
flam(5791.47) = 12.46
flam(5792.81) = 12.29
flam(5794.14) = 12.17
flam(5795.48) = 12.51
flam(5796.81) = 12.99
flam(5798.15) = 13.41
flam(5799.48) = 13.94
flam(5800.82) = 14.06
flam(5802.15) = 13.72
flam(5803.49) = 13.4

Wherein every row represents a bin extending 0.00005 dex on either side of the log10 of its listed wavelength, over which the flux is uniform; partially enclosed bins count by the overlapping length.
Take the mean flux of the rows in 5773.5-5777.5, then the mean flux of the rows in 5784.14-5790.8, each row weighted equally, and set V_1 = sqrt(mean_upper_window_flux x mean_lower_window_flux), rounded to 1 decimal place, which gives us 13.0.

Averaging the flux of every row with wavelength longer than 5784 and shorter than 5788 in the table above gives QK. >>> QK 12.4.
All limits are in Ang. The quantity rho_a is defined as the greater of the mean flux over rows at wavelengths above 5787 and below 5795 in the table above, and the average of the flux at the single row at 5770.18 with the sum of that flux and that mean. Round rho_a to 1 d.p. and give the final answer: 18.8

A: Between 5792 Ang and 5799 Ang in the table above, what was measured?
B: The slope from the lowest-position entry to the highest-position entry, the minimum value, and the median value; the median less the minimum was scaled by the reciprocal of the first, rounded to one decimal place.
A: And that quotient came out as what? 1.6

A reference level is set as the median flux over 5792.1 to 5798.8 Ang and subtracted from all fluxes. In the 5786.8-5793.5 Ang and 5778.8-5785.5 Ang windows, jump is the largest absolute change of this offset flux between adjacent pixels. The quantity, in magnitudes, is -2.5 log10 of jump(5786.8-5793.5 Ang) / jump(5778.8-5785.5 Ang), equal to 0.9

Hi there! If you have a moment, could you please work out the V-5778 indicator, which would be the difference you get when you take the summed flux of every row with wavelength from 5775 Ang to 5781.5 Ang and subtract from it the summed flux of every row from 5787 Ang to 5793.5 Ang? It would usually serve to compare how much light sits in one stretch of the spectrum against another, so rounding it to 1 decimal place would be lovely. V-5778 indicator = 4.7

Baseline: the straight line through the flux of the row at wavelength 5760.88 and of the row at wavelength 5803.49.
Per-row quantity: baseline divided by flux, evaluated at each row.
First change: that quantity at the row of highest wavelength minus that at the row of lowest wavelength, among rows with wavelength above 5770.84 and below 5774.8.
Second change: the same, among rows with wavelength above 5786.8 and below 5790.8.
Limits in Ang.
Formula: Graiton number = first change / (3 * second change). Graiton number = 8.4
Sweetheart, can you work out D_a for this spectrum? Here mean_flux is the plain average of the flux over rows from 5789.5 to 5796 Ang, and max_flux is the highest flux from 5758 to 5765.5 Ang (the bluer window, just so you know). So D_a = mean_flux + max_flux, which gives 25.4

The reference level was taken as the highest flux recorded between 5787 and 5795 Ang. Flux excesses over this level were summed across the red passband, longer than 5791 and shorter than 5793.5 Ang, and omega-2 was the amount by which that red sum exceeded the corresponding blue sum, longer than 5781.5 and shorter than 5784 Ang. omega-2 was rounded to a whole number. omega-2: 0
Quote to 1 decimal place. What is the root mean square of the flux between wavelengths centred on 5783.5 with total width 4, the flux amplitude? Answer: 12.4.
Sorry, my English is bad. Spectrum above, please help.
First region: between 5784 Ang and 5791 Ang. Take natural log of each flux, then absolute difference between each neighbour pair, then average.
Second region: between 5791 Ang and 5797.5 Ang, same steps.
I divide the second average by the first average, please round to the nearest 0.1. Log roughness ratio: 1.8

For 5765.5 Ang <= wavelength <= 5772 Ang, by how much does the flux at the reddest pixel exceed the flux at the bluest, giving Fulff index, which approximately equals 1.1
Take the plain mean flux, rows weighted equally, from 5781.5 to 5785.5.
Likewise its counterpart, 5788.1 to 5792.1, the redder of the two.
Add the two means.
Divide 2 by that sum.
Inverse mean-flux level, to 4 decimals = 0.0810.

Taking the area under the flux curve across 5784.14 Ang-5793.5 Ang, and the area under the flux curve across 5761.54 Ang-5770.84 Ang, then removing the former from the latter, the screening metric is 1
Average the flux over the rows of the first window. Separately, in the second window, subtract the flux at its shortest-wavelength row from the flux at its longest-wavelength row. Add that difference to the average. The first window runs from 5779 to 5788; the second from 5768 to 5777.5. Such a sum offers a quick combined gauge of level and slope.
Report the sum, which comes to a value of 13.8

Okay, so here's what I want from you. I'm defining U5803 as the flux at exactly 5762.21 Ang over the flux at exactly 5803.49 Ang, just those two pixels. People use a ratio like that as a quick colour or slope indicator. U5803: 0.96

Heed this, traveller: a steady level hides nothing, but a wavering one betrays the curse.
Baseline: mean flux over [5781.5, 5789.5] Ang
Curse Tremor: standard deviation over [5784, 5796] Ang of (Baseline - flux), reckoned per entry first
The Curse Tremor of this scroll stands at 0.16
